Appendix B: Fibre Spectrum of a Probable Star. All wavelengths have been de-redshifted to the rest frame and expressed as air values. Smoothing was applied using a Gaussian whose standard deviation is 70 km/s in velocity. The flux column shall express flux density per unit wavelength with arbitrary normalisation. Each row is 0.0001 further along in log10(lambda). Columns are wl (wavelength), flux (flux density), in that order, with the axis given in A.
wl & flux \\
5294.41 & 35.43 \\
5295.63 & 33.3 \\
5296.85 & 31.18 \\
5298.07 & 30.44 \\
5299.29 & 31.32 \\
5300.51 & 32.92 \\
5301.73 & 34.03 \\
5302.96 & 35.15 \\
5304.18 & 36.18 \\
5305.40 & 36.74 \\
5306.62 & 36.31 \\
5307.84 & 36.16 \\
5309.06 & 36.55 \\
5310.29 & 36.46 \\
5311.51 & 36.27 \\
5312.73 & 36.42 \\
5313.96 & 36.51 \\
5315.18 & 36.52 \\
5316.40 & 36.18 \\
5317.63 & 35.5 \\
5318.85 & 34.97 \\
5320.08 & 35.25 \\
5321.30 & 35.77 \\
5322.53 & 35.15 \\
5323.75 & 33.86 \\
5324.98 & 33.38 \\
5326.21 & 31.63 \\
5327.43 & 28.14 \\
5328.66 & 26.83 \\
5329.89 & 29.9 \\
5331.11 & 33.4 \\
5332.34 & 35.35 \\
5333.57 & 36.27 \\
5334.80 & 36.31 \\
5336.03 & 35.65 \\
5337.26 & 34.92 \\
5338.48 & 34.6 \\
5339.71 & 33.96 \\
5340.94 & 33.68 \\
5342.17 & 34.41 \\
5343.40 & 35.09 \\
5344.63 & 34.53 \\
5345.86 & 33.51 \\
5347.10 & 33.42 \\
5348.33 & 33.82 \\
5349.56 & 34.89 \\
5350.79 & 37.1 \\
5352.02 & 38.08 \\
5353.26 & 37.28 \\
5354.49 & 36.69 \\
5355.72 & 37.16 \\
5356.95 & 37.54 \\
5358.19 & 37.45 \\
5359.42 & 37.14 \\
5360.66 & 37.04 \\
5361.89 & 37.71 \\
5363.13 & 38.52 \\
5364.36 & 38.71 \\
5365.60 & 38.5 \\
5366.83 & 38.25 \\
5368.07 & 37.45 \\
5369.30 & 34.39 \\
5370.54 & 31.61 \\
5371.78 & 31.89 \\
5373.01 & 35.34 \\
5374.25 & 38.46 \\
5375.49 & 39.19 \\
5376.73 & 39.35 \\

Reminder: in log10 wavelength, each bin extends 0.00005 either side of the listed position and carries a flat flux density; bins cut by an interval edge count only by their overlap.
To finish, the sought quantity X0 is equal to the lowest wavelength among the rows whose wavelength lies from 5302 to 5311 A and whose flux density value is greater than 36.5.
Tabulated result 5305.40 A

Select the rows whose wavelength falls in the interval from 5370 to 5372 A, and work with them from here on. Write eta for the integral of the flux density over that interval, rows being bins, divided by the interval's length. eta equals 31.7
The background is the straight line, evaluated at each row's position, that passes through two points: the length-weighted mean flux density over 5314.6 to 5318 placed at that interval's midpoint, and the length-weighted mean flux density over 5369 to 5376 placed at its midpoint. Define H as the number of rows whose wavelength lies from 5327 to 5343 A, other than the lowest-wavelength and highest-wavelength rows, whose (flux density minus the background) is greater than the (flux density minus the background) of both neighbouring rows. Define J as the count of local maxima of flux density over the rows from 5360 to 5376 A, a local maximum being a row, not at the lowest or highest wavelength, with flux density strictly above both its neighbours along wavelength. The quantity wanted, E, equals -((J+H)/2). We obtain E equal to -1.0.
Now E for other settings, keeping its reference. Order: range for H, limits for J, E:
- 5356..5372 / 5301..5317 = -2.0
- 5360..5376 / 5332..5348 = -1.5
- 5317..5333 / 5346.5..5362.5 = -1.5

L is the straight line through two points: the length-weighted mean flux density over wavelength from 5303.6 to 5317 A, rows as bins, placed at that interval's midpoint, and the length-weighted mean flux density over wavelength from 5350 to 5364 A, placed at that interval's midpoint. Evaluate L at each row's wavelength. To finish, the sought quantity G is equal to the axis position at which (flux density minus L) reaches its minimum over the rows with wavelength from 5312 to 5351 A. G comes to 5328.66 A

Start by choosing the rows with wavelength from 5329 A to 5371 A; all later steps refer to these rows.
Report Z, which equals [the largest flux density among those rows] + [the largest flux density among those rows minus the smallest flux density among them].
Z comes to 48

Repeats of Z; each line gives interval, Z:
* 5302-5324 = 40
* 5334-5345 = 39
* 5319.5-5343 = 46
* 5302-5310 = 38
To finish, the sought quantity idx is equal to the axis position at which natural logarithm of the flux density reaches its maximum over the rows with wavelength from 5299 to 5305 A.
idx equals 5304.18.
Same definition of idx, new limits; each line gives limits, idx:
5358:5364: 5363.13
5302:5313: 5305.40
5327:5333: 5332.34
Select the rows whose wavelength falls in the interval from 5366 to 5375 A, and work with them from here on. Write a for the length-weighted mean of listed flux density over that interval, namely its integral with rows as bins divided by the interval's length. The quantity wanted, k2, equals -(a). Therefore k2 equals -35.5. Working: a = 35.5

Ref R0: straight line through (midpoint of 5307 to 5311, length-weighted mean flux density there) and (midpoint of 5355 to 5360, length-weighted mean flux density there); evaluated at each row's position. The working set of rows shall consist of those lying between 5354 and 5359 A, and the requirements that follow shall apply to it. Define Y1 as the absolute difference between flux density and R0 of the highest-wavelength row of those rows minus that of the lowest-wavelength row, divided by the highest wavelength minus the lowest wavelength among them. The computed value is -0.13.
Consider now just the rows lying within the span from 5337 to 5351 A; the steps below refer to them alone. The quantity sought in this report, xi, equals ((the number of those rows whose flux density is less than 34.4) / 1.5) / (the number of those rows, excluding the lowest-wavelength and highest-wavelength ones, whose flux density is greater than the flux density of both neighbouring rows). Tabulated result 3.3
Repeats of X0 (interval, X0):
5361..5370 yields 5361.89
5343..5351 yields 5350.79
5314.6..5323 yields 5315.18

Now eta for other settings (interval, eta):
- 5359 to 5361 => 37.0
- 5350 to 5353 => 37.4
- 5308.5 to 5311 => 36.4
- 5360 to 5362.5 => 37.4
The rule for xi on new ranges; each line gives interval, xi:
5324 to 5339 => 4.0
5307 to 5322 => 0.0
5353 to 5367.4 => 0.0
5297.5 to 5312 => 1.3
